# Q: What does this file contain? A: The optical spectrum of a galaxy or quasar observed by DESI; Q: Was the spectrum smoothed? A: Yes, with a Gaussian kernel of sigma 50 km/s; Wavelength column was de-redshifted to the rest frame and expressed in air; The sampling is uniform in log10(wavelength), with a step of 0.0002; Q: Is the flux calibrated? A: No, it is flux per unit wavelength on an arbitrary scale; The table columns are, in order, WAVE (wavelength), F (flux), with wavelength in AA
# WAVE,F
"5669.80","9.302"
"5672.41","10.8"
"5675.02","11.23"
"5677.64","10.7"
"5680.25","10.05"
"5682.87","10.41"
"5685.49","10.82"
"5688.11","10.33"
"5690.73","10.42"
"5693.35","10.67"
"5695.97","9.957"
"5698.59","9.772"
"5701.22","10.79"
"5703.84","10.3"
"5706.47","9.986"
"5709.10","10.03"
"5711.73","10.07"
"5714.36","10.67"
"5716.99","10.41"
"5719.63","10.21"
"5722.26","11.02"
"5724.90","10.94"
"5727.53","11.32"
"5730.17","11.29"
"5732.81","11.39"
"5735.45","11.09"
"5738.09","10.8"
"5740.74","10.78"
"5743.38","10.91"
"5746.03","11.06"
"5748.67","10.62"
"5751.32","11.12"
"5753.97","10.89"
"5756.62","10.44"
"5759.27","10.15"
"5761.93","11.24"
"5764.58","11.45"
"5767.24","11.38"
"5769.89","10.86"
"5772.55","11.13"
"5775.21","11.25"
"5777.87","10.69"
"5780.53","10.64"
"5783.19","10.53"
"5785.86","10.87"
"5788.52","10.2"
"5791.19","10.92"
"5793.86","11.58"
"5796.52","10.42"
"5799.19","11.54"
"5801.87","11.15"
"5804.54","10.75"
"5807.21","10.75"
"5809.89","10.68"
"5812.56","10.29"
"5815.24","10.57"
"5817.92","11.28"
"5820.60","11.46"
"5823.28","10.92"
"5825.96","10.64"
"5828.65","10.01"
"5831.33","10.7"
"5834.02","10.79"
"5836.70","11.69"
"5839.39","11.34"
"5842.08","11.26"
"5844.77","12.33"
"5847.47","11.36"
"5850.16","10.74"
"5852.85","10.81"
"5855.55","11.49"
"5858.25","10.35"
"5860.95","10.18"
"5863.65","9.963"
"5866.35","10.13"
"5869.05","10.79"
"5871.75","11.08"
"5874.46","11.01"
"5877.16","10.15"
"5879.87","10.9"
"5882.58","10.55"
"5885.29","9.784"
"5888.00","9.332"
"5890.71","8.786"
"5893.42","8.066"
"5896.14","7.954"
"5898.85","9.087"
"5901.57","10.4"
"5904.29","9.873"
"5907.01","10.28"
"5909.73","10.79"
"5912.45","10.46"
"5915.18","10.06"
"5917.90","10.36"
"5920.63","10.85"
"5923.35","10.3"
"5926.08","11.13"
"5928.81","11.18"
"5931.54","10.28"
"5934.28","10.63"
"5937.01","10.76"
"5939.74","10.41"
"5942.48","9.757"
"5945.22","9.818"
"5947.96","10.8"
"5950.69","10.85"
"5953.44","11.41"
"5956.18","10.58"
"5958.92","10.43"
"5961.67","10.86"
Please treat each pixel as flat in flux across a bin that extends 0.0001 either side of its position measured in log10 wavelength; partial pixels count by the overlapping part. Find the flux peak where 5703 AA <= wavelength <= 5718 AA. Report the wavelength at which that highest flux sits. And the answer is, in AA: 5714.36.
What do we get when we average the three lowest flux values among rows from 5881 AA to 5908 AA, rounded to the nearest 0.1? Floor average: 8.3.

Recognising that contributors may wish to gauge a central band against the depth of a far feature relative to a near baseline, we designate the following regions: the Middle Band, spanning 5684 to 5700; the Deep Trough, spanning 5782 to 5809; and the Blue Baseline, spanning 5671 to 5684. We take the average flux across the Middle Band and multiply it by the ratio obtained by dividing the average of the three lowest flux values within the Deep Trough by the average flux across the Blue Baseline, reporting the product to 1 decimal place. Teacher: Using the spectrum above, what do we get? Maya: 10.1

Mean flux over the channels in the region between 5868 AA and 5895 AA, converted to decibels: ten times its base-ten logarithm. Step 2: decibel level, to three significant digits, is 10.0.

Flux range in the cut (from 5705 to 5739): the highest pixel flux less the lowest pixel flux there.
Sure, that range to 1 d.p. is 1.4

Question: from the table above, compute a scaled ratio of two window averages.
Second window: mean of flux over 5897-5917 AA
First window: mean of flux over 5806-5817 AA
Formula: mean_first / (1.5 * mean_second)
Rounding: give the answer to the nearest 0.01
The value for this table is 0.70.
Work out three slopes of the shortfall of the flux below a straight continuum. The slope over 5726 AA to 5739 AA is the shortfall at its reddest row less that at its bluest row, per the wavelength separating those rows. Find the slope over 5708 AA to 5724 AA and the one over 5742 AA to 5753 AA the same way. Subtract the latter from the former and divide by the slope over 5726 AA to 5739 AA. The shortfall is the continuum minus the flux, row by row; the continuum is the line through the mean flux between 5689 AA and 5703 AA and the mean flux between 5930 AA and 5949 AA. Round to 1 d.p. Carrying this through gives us -1.0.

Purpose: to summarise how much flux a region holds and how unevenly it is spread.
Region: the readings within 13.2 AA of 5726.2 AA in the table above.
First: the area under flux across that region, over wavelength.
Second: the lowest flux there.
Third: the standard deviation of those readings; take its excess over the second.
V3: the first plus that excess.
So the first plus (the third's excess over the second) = 278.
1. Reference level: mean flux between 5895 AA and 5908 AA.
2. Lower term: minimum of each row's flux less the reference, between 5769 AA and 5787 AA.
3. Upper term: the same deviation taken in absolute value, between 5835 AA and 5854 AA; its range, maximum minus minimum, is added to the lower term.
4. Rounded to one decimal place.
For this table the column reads 2.6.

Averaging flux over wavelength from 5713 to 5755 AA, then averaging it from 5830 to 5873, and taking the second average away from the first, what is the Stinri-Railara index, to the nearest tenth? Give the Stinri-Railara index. 0.0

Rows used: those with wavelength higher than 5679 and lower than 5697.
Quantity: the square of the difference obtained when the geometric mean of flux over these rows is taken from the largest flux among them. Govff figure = 0.20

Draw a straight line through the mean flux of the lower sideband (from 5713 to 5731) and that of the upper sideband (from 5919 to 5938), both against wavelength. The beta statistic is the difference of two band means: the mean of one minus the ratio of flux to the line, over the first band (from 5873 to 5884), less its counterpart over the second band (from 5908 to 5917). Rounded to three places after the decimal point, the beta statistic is -0.019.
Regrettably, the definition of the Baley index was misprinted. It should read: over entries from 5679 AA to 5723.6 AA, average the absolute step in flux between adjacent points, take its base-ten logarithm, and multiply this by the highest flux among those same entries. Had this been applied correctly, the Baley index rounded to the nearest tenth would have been -4.5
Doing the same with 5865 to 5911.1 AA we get -2.5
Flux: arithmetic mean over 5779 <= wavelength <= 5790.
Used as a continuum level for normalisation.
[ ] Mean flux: 10.6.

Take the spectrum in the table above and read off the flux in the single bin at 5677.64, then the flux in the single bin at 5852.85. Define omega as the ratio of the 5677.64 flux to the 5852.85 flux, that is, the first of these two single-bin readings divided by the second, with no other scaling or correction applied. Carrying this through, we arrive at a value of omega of 0.99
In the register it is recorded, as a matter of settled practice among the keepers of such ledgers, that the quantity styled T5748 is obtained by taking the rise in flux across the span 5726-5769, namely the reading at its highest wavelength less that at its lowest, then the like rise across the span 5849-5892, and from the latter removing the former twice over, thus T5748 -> -2.1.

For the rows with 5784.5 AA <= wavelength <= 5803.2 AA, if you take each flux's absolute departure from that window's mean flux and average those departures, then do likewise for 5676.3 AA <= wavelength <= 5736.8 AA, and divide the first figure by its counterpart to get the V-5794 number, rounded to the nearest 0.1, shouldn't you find 1.0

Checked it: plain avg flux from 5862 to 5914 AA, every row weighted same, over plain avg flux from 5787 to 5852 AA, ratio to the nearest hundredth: 0.91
